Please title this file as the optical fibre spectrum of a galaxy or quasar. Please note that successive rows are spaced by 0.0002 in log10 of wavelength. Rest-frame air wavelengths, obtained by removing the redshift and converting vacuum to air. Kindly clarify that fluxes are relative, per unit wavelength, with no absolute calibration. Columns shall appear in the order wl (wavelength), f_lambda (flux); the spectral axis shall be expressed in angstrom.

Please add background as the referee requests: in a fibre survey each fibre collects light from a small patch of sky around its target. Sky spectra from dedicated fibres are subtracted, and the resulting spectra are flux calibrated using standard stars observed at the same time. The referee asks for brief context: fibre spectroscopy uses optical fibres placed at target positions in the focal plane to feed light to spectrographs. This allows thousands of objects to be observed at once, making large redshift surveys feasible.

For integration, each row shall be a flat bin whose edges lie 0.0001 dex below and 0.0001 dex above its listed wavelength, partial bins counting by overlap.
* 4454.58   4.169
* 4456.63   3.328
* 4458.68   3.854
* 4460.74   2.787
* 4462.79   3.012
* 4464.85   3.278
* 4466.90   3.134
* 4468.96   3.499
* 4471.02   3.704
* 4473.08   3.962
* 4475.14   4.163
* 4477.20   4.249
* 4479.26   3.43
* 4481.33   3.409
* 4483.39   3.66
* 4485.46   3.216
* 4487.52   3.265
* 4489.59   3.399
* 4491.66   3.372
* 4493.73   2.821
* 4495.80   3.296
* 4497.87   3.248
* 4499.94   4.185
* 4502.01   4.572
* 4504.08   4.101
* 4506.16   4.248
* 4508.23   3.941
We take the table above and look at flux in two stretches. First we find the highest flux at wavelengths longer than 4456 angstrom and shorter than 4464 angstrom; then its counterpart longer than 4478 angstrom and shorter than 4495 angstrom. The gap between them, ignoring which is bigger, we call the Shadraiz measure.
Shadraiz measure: 0.19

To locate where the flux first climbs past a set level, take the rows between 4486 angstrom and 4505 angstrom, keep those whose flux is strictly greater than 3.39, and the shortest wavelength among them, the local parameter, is 4489.59 angstrom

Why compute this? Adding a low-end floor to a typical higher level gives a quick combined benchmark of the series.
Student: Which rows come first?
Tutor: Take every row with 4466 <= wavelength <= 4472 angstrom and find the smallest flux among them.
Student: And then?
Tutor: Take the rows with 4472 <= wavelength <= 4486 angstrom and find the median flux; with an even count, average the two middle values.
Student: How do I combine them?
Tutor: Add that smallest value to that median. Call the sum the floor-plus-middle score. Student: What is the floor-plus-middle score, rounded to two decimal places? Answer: 6.79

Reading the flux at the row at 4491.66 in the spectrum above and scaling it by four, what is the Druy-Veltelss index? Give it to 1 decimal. 13.5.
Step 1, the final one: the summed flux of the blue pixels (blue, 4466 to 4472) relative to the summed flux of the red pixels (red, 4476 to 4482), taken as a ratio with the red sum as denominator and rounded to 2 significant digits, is 0.93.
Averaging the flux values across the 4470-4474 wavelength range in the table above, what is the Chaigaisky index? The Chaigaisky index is 3.83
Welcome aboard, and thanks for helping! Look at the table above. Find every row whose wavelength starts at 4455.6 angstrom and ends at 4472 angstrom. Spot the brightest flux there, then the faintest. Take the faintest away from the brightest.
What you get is 1.1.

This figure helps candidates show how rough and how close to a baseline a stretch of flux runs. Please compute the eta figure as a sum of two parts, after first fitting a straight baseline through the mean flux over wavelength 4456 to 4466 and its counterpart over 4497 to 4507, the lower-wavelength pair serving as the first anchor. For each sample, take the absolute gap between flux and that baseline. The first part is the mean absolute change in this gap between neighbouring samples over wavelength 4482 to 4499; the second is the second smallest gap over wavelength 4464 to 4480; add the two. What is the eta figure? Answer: 0.34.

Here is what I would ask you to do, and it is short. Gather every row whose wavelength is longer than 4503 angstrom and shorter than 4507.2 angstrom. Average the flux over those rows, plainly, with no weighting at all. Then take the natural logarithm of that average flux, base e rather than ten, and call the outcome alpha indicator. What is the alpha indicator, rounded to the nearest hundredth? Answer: 1.43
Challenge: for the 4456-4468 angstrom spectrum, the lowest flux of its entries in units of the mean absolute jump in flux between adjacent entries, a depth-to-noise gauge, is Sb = 6.3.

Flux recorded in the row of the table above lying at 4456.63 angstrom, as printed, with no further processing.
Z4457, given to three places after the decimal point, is 3.328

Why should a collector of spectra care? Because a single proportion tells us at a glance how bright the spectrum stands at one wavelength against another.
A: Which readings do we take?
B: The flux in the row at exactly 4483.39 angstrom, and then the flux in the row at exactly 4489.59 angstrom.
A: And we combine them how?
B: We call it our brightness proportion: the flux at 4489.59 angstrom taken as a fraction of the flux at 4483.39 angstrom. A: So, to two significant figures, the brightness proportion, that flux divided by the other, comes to 0.93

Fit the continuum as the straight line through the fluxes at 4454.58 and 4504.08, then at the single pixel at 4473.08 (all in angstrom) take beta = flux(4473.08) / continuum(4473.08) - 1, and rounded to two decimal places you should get -0.04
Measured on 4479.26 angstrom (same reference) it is -0.17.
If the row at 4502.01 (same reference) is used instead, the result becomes 0.11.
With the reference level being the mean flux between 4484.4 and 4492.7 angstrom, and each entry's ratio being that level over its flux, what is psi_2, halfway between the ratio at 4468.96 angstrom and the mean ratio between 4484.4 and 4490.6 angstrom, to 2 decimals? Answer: 0.98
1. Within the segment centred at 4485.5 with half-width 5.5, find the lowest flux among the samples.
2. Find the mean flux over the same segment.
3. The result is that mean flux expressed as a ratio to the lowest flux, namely 1.05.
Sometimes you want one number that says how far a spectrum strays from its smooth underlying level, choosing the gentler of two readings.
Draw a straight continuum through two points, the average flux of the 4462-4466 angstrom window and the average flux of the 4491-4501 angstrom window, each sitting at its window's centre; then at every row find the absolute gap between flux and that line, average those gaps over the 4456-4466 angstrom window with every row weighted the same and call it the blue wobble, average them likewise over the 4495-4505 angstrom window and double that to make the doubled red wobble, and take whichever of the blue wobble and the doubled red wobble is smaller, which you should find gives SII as 0.31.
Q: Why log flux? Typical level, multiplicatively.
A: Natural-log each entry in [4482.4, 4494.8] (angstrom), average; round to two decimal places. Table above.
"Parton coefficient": 1.19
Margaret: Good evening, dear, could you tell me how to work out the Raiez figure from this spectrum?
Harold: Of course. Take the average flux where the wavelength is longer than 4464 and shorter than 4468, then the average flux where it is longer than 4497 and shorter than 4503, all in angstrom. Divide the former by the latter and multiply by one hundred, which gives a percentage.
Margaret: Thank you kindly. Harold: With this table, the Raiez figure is 80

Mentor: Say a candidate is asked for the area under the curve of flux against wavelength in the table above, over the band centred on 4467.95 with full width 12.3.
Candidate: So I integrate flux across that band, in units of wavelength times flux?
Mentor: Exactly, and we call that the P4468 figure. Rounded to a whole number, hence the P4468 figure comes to 42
